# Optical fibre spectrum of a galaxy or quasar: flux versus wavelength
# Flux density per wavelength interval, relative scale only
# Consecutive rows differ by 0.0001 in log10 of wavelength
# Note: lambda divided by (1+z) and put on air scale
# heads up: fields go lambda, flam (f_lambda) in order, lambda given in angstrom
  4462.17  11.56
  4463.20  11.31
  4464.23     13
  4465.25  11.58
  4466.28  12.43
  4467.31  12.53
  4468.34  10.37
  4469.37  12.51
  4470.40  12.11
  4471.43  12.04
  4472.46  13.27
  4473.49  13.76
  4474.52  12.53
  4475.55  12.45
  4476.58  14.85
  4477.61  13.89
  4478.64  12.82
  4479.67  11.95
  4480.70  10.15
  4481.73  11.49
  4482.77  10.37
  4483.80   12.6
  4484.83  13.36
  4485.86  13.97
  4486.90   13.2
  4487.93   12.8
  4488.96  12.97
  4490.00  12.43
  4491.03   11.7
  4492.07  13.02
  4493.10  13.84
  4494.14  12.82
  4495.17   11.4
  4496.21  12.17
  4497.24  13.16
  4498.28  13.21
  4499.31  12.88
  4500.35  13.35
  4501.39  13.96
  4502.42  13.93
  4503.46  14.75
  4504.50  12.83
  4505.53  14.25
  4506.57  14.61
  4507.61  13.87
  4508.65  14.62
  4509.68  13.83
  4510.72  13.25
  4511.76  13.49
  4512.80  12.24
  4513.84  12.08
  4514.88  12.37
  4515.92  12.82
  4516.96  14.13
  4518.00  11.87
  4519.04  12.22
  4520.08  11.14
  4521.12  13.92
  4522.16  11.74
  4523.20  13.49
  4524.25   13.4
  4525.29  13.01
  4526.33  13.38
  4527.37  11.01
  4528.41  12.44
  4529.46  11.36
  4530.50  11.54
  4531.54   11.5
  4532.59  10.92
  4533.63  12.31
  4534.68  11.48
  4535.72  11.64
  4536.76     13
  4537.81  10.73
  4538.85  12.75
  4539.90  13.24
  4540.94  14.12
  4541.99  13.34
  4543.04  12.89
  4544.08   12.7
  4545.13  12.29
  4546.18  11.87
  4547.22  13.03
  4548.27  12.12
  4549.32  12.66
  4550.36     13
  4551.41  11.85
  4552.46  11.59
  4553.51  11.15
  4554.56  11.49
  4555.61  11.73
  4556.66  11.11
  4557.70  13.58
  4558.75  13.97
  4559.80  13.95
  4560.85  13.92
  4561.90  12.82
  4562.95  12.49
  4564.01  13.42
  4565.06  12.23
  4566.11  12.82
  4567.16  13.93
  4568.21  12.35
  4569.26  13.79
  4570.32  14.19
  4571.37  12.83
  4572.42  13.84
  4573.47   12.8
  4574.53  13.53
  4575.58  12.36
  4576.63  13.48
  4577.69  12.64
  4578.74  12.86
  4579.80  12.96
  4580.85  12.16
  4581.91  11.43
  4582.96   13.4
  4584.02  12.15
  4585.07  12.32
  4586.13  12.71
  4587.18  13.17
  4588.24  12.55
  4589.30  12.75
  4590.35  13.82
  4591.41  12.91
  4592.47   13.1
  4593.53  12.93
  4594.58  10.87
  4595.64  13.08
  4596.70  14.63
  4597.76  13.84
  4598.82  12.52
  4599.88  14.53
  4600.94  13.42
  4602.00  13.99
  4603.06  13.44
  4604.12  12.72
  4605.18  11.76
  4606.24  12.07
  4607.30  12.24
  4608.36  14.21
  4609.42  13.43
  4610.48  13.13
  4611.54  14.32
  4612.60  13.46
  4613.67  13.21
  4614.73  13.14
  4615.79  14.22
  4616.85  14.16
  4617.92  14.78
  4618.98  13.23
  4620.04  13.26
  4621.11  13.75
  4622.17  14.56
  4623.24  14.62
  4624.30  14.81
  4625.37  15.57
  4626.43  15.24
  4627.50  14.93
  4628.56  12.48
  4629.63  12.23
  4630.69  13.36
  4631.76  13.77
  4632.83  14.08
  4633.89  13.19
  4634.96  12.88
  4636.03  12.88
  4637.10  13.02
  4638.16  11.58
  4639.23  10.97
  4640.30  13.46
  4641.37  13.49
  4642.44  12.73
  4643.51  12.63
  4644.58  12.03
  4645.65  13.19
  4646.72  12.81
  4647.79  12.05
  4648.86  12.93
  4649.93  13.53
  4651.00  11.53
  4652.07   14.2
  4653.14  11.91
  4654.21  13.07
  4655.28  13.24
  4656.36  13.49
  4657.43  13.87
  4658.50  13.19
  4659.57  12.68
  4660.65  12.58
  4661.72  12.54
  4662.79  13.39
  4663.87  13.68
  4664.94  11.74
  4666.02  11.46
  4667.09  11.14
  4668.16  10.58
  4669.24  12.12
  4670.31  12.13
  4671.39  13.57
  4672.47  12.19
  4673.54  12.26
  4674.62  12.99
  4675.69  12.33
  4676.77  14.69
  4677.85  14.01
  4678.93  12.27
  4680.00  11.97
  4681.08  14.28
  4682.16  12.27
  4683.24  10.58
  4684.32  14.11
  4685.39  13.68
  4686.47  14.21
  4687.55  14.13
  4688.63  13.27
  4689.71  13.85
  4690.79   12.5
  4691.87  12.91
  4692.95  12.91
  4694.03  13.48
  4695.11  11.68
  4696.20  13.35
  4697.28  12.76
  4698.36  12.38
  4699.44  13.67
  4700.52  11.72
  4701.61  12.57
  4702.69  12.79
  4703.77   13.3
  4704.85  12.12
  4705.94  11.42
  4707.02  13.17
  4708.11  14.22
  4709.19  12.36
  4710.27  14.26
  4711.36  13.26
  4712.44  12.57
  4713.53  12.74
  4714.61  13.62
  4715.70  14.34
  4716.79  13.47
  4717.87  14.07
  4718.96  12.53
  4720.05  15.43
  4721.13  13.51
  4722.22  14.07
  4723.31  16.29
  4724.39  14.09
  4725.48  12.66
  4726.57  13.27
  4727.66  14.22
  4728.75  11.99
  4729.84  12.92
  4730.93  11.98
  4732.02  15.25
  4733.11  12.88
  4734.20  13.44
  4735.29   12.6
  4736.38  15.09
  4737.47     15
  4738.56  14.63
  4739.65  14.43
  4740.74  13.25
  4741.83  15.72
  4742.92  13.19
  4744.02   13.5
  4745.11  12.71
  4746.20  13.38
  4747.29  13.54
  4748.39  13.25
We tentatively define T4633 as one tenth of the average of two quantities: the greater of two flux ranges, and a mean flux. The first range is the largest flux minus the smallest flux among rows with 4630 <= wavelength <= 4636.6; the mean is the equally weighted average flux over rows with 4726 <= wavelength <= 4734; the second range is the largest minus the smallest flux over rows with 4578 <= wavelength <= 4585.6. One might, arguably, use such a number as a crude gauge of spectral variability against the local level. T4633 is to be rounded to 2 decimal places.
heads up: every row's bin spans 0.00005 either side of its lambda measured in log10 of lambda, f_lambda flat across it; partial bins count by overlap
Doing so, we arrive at 0.76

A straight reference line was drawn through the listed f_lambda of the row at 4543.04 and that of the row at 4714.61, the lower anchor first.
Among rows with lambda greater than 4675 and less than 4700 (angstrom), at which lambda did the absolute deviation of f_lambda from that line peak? 4683.24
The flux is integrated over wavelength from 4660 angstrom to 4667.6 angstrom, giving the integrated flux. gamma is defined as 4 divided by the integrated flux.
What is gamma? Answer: 0.043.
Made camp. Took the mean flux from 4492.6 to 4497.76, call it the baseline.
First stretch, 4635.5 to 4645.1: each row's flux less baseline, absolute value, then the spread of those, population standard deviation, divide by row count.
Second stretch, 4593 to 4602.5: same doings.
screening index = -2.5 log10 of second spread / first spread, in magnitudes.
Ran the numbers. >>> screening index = -0.3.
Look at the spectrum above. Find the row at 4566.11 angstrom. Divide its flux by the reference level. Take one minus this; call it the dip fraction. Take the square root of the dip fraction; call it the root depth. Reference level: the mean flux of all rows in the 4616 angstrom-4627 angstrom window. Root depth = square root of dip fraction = 0.33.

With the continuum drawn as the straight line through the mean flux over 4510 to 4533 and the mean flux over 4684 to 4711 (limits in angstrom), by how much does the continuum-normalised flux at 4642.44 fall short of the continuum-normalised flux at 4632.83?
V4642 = 0.108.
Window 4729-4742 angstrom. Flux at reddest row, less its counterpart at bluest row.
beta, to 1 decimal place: 2.8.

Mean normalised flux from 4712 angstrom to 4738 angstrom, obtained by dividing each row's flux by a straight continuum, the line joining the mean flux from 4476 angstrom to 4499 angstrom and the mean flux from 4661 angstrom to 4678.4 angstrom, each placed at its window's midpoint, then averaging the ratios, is 1.09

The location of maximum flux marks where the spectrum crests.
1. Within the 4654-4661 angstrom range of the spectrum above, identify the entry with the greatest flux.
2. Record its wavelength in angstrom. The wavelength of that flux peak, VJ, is 4657.43 angstrom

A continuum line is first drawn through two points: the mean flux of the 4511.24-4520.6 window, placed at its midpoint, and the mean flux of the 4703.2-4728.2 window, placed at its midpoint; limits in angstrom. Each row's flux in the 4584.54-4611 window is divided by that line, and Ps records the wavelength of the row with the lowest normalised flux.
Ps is 4594.58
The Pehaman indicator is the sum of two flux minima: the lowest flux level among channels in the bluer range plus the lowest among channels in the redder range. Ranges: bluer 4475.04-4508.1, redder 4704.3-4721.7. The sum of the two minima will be 21.6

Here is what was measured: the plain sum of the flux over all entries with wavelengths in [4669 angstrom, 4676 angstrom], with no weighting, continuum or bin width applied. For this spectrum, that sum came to 88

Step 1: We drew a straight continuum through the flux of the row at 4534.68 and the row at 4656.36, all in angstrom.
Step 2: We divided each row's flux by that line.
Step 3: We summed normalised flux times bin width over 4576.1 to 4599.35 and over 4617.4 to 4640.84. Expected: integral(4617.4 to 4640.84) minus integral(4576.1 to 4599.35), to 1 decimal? 0.3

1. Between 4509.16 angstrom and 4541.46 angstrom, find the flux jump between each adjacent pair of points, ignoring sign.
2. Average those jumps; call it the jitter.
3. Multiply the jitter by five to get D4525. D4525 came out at 5.1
